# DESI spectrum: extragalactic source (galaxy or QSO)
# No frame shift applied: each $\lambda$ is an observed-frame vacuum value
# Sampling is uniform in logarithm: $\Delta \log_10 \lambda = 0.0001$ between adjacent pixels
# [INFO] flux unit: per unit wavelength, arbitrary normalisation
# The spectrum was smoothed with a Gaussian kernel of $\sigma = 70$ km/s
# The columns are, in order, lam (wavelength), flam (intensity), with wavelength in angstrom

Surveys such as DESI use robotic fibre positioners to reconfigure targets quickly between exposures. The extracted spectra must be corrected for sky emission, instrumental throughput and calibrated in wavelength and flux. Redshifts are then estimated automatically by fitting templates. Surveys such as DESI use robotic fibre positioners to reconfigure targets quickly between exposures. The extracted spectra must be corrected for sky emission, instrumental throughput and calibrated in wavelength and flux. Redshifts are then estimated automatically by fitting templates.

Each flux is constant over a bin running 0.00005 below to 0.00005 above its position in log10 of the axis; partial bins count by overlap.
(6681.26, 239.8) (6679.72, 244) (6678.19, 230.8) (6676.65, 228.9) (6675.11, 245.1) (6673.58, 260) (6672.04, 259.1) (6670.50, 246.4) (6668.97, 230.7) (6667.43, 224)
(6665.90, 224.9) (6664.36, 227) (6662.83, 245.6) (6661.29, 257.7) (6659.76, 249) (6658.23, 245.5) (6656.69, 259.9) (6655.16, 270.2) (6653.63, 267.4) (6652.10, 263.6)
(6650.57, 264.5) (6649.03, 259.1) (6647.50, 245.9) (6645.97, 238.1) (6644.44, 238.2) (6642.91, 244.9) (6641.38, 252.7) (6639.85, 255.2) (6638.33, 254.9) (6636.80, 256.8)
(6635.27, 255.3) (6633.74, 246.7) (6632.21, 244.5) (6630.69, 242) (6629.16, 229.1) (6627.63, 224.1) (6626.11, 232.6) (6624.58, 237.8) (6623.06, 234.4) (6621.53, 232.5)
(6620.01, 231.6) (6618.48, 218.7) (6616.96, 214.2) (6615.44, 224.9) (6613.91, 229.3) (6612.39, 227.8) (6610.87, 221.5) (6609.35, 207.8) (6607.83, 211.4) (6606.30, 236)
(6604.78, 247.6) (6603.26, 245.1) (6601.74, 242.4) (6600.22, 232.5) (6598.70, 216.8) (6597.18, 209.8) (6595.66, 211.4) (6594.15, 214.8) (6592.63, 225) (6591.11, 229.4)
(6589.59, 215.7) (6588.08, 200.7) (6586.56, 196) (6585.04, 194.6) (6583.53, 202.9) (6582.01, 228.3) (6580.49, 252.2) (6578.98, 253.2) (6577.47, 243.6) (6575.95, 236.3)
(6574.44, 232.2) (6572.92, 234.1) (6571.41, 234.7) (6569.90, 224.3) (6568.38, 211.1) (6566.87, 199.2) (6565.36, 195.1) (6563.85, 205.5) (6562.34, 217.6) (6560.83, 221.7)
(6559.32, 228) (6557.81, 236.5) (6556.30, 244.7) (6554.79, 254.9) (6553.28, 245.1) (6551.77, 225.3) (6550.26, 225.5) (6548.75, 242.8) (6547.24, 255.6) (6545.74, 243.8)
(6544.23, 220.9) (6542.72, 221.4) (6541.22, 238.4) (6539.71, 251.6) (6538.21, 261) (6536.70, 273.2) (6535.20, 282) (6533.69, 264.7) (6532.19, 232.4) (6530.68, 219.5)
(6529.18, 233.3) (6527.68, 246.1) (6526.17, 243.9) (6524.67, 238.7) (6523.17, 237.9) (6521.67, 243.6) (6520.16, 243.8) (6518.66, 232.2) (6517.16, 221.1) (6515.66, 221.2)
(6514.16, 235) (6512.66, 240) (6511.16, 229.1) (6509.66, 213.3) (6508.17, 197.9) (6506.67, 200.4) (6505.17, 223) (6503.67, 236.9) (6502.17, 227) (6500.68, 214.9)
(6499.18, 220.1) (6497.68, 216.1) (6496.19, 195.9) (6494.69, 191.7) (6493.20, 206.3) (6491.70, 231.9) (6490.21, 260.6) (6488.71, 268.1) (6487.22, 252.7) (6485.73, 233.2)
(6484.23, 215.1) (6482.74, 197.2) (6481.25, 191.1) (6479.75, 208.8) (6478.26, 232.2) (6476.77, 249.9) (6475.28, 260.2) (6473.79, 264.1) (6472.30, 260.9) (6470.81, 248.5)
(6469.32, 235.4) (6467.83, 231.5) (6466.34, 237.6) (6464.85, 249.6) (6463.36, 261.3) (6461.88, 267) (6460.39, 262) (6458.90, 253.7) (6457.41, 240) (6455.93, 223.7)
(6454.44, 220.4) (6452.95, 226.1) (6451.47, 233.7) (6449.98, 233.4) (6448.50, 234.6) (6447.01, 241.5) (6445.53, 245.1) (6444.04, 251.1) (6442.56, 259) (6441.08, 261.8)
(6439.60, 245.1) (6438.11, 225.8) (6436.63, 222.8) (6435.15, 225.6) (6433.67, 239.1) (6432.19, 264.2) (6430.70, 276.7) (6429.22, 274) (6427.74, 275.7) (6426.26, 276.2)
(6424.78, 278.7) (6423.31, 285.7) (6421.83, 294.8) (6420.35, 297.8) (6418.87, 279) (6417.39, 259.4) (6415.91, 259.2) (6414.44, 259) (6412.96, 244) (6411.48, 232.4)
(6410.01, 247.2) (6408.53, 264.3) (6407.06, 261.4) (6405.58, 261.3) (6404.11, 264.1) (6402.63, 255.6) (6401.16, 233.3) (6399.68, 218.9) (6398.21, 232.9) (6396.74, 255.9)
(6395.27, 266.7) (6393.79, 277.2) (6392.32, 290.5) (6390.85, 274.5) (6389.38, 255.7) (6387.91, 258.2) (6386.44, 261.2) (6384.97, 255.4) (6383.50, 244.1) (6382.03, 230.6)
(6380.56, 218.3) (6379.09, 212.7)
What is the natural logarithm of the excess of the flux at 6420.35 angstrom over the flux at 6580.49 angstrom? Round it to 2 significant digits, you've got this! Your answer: 3.8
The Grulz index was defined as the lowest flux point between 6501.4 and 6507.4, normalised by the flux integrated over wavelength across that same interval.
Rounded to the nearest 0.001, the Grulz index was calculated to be 0.151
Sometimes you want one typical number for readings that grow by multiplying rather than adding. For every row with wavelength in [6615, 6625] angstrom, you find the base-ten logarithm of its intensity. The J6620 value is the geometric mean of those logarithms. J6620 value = 2.36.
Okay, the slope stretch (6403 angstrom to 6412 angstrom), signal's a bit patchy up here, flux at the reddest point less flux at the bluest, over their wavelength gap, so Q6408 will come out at -4.3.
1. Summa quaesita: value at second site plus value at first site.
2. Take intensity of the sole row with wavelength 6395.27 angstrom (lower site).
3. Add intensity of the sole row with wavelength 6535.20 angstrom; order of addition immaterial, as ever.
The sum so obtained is 549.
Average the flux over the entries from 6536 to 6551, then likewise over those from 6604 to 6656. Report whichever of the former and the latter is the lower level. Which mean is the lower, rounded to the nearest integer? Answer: 240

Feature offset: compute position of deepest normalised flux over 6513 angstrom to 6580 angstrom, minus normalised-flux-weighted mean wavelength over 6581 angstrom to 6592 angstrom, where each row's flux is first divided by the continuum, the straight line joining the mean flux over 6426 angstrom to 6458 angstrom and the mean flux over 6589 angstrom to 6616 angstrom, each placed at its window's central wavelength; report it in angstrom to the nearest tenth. -21.2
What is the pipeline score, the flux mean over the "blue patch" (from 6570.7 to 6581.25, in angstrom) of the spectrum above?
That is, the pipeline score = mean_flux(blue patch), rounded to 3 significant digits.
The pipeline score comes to 241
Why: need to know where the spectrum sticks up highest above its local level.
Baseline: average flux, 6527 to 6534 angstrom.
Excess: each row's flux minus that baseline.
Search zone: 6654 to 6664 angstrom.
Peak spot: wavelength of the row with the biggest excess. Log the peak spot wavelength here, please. 6655.16 angstrom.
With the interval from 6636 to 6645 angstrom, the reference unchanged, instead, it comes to 6636.80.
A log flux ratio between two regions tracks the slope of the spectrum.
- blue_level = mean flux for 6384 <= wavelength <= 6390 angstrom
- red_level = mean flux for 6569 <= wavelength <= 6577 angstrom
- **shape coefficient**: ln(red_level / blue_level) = -0.10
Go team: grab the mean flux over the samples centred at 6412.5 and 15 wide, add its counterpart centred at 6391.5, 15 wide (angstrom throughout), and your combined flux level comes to 520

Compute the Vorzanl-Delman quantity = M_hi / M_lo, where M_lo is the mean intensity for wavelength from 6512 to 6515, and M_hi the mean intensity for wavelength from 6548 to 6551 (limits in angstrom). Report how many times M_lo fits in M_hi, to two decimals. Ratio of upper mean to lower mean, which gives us 0.99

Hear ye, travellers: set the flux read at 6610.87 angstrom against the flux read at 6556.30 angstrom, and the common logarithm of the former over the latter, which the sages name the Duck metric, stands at -0.04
